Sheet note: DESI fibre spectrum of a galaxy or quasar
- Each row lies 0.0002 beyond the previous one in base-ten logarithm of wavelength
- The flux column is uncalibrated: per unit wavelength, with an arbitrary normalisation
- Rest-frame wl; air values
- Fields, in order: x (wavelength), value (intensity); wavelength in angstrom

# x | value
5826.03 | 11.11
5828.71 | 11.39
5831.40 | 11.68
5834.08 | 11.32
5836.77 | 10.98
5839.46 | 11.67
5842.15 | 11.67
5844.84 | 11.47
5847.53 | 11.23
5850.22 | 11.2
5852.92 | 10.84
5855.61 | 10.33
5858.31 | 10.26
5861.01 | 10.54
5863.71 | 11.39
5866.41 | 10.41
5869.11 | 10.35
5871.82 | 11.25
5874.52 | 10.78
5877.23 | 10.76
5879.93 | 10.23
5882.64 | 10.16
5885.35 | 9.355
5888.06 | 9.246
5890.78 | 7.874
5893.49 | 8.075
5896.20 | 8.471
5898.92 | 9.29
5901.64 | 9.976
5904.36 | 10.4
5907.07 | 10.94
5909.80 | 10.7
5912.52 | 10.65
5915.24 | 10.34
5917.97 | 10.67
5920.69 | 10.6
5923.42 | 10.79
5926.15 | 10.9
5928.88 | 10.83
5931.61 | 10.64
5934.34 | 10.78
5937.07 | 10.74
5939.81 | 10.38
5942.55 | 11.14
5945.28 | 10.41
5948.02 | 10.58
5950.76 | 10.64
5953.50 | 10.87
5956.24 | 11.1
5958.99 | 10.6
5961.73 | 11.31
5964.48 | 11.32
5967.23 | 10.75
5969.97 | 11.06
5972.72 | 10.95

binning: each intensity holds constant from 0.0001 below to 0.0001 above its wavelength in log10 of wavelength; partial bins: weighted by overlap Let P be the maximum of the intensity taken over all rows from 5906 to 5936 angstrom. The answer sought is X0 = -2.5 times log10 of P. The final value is -2.60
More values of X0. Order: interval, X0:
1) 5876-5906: -2.58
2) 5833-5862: -2.67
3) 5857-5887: -2.64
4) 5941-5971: -2.63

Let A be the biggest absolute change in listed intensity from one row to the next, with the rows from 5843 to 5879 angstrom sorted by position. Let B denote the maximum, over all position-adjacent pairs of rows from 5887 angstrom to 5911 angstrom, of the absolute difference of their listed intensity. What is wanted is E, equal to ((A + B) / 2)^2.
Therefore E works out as 1.38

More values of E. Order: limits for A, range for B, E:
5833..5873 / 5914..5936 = 0.43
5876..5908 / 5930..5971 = 1.14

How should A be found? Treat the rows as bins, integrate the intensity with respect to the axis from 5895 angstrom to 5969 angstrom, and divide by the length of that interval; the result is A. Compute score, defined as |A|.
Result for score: 10.6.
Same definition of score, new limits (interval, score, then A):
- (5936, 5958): 10.7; 10.7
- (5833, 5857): 11.2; 11.2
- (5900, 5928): 10.6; 10.6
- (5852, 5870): 10.6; 10.6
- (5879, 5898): 9.0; 9.0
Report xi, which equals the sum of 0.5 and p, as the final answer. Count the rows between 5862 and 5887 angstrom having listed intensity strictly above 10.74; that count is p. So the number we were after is 4.5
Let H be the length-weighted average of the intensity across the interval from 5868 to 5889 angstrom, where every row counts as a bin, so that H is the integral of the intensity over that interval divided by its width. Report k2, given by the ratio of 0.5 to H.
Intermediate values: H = 10.3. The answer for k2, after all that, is 0.0486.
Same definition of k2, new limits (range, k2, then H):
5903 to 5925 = 0.0470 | 10.6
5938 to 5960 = 0.0467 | 10.7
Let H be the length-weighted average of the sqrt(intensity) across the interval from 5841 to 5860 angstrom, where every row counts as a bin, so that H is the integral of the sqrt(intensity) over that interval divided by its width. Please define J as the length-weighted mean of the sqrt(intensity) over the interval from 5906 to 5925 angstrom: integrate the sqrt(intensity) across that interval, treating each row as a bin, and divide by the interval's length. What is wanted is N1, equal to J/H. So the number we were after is 0.99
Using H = 3.31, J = 3.26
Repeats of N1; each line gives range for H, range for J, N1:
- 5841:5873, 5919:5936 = 0.99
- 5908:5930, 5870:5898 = 0.95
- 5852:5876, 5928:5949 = 1.00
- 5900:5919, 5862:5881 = 1.01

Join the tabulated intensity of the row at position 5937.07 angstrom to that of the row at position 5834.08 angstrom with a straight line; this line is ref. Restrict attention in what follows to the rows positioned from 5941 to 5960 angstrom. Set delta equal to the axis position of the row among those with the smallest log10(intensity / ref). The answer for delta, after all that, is 5945.28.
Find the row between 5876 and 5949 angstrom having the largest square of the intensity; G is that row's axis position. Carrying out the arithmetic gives 5942.55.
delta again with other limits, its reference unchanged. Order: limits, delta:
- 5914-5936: 5915.24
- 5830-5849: 5836.77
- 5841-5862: 5858.31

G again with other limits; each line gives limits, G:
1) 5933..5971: 5964.48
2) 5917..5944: 5942.55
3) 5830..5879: 5831.40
